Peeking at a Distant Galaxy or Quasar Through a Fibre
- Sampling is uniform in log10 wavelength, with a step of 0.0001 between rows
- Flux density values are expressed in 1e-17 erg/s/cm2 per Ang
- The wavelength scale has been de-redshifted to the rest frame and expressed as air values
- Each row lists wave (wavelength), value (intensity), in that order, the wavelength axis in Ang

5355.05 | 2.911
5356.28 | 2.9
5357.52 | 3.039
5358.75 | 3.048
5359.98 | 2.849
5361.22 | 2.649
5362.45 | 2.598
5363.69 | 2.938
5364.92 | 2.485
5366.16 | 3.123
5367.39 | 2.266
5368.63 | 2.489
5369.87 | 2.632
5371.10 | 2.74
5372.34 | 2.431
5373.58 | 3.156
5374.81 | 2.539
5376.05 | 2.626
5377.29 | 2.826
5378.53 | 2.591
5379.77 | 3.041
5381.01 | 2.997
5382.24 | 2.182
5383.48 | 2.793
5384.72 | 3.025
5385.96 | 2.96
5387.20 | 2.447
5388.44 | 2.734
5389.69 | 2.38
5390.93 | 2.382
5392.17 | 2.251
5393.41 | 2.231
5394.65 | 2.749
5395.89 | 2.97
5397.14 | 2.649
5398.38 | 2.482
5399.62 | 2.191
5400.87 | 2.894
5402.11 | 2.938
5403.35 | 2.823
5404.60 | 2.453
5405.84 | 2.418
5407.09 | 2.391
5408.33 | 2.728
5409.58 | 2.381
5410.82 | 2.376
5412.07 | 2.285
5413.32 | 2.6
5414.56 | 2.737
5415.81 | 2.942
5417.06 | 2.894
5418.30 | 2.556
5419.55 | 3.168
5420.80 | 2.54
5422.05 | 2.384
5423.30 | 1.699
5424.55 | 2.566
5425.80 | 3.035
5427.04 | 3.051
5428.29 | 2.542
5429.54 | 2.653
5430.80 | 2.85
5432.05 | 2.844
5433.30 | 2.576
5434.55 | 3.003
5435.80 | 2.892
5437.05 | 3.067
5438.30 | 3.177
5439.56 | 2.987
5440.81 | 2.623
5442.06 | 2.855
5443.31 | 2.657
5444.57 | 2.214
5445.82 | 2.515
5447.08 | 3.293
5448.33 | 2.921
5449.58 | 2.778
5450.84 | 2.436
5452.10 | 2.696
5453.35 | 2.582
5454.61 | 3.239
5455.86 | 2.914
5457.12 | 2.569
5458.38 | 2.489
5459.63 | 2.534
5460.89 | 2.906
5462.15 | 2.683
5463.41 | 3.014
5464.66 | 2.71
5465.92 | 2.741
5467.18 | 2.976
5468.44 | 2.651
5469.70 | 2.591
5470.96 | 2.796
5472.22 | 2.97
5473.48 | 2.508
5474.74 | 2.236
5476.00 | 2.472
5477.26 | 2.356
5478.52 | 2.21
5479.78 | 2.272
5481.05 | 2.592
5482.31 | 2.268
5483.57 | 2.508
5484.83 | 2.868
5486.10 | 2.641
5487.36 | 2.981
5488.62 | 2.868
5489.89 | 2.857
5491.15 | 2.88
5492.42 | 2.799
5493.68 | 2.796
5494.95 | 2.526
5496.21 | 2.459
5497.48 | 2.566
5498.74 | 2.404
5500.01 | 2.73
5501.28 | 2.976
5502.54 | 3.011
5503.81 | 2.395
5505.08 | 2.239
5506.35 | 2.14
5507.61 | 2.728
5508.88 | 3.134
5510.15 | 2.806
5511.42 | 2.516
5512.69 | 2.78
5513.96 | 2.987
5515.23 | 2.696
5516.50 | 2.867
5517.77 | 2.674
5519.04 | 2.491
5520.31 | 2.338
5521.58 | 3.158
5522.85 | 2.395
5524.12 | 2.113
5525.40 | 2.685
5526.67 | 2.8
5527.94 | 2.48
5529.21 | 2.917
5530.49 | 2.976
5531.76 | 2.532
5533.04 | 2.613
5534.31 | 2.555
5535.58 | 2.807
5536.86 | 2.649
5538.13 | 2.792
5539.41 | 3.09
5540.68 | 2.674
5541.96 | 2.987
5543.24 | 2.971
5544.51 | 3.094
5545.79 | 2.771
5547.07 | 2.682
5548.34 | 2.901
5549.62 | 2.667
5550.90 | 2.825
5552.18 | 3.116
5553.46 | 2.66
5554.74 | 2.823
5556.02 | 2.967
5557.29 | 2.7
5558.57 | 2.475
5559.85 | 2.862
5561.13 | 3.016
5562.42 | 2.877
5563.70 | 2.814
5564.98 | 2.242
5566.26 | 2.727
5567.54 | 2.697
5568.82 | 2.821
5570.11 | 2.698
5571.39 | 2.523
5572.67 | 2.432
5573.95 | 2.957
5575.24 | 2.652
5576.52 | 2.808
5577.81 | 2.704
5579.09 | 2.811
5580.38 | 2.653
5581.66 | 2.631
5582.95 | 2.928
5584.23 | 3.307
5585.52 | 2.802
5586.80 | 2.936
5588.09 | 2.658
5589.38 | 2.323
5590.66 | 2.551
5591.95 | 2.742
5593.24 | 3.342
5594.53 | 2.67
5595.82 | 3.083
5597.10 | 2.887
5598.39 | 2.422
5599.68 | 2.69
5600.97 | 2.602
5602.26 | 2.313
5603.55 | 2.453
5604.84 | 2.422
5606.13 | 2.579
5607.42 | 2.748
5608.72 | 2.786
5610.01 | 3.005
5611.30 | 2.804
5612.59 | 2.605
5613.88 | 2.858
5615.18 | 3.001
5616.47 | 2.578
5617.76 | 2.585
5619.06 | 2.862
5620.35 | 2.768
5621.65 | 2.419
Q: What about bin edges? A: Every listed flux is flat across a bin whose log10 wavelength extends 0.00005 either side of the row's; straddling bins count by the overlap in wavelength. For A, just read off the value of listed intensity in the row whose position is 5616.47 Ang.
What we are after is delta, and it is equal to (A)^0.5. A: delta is 1.61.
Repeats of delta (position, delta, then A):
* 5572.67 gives 1.56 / 2.432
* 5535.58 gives 1.68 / 2.807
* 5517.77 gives 1.64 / 2.674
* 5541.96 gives 1.73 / 2.987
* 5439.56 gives 1.73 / 2.987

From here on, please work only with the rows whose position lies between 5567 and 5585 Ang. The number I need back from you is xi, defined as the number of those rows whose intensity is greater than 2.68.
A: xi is 9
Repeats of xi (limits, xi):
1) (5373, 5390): 8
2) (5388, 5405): 6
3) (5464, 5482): 5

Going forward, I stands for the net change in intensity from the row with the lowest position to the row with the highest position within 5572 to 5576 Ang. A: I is 0.22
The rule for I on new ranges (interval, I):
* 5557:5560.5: 0.16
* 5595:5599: -0.66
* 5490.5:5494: -0.08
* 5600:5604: -0.15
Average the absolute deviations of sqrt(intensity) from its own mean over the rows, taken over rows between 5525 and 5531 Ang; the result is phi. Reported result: 0.046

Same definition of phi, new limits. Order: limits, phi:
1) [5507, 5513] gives 0.042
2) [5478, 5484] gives 0.046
